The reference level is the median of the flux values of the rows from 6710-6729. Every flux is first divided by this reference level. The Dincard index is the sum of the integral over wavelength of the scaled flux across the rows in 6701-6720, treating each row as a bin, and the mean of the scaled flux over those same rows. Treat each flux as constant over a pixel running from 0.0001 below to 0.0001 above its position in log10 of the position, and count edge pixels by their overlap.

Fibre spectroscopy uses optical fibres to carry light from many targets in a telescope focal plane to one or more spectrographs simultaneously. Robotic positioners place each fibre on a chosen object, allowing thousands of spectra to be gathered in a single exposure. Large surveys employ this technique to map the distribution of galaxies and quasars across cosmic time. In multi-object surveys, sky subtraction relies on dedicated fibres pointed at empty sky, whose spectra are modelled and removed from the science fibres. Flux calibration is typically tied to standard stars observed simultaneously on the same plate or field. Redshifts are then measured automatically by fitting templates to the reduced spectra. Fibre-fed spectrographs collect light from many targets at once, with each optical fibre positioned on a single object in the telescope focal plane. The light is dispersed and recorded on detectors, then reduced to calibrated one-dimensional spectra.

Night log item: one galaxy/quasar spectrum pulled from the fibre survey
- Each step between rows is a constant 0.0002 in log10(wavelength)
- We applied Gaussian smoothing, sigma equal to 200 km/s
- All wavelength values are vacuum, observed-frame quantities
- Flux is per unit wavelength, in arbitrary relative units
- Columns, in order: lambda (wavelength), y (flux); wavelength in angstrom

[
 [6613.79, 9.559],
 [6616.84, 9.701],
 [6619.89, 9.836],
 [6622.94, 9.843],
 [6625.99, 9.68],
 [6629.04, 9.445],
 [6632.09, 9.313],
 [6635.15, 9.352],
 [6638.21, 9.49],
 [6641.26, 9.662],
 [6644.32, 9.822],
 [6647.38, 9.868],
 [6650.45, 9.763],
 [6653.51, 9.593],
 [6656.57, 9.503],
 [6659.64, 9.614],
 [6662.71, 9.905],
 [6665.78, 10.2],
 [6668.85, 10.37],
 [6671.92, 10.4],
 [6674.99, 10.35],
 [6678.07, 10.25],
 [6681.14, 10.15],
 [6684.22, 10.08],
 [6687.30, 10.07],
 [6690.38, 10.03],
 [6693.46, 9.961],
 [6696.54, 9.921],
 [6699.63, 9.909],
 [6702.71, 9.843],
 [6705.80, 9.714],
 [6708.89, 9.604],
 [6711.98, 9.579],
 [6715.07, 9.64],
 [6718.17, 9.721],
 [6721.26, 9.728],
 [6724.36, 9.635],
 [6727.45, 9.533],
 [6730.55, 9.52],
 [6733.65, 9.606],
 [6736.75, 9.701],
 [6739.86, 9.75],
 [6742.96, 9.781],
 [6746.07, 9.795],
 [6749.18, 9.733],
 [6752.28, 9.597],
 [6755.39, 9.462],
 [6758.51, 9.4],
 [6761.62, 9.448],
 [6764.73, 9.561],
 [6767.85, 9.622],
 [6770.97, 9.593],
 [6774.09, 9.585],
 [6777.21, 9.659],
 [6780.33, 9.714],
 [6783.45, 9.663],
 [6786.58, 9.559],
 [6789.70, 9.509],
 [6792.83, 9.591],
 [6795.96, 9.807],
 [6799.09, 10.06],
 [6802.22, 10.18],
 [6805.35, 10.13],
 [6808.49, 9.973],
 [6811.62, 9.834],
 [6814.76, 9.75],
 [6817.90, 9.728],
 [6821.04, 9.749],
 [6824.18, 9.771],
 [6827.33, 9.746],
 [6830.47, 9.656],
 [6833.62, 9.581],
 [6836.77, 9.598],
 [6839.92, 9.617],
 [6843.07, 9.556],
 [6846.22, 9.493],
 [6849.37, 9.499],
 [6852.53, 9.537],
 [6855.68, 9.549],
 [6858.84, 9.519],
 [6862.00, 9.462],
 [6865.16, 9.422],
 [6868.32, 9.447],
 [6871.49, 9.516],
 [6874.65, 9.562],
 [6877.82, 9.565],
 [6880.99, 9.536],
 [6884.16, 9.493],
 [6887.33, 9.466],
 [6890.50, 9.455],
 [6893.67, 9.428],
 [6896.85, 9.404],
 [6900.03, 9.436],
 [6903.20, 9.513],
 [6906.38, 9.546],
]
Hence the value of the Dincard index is 20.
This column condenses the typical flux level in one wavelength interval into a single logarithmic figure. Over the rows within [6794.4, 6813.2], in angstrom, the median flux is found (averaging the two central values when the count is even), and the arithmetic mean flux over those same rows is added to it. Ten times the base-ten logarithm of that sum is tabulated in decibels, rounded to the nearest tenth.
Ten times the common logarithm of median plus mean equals 13.0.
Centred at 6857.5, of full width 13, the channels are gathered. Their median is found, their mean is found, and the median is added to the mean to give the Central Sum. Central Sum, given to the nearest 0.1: 19.0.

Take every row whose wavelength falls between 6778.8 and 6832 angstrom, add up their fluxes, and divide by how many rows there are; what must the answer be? 9.8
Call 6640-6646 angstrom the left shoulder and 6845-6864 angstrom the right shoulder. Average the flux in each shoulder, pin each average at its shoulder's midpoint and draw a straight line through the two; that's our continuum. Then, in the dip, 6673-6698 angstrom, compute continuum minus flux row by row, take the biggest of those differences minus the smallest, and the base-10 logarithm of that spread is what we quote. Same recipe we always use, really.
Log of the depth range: -0.39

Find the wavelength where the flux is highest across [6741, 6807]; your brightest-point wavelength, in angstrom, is 6802.22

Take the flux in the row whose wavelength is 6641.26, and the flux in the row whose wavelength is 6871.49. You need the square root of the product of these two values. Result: 9.59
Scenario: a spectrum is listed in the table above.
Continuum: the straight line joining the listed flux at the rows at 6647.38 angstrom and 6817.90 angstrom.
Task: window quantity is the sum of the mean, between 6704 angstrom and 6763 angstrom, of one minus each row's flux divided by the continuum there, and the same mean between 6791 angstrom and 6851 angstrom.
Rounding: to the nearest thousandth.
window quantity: 0.014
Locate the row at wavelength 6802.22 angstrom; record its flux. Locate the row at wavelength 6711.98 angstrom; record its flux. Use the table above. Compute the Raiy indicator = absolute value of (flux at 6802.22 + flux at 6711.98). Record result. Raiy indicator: 19.8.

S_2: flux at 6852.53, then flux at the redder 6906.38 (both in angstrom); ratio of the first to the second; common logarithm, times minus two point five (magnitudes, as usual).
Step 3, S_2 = 0.001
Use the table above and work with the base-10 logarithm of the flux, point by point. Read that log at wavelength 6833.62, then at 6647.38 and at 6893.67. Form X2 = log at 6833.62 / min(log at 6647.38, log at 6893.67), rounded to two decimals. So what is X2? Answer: 1.01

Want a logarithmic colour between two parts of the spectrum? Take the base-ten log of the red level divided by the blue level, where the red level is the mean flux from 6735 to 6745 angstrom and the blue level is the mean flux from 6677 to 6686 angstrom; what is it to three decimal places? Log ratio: -0.018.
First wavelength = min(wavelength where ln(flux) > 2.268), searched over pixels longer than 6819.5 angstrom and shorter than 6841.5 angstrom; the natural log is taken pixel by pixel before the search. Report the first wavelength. 6821.04 angstrom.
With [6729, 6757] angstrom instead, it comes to 6736.75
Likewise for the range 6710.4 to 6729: 6718.17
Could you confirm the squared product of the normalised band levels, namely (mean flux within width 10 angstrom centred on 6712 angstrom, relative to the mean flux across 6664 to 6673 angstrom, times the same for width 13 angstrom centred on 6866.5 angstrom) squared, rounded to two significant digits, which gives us 0.73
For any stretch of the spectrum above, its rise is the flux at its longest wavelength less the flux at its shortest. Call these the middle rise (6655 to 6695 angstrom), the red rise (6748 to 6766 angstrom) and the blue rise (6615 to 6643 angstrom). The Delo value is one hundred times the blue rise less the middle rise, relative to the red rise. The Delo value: 289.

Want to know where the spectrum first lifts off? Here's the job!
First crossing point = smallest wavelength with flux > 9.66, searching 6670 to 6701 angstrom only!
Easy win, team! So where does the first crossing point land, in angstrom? 6671.92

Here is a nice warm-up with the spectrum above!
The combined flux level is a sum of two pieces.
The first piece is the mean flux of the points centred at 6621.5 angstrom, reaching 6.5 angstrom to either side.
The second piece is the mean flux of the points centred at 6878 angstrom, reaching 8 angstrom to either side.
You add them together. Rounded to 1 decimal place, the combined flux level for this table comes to 19.3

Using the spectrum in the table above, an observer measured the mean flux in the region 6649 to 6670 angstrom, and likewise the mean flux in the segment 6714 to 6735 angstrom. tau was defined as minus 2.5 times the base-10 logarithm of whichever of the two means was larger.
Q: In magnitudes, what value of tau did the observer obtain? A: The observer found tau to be -2.48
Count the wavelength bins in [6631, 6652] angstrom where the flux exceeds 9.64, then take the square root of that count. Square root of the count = 2.0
